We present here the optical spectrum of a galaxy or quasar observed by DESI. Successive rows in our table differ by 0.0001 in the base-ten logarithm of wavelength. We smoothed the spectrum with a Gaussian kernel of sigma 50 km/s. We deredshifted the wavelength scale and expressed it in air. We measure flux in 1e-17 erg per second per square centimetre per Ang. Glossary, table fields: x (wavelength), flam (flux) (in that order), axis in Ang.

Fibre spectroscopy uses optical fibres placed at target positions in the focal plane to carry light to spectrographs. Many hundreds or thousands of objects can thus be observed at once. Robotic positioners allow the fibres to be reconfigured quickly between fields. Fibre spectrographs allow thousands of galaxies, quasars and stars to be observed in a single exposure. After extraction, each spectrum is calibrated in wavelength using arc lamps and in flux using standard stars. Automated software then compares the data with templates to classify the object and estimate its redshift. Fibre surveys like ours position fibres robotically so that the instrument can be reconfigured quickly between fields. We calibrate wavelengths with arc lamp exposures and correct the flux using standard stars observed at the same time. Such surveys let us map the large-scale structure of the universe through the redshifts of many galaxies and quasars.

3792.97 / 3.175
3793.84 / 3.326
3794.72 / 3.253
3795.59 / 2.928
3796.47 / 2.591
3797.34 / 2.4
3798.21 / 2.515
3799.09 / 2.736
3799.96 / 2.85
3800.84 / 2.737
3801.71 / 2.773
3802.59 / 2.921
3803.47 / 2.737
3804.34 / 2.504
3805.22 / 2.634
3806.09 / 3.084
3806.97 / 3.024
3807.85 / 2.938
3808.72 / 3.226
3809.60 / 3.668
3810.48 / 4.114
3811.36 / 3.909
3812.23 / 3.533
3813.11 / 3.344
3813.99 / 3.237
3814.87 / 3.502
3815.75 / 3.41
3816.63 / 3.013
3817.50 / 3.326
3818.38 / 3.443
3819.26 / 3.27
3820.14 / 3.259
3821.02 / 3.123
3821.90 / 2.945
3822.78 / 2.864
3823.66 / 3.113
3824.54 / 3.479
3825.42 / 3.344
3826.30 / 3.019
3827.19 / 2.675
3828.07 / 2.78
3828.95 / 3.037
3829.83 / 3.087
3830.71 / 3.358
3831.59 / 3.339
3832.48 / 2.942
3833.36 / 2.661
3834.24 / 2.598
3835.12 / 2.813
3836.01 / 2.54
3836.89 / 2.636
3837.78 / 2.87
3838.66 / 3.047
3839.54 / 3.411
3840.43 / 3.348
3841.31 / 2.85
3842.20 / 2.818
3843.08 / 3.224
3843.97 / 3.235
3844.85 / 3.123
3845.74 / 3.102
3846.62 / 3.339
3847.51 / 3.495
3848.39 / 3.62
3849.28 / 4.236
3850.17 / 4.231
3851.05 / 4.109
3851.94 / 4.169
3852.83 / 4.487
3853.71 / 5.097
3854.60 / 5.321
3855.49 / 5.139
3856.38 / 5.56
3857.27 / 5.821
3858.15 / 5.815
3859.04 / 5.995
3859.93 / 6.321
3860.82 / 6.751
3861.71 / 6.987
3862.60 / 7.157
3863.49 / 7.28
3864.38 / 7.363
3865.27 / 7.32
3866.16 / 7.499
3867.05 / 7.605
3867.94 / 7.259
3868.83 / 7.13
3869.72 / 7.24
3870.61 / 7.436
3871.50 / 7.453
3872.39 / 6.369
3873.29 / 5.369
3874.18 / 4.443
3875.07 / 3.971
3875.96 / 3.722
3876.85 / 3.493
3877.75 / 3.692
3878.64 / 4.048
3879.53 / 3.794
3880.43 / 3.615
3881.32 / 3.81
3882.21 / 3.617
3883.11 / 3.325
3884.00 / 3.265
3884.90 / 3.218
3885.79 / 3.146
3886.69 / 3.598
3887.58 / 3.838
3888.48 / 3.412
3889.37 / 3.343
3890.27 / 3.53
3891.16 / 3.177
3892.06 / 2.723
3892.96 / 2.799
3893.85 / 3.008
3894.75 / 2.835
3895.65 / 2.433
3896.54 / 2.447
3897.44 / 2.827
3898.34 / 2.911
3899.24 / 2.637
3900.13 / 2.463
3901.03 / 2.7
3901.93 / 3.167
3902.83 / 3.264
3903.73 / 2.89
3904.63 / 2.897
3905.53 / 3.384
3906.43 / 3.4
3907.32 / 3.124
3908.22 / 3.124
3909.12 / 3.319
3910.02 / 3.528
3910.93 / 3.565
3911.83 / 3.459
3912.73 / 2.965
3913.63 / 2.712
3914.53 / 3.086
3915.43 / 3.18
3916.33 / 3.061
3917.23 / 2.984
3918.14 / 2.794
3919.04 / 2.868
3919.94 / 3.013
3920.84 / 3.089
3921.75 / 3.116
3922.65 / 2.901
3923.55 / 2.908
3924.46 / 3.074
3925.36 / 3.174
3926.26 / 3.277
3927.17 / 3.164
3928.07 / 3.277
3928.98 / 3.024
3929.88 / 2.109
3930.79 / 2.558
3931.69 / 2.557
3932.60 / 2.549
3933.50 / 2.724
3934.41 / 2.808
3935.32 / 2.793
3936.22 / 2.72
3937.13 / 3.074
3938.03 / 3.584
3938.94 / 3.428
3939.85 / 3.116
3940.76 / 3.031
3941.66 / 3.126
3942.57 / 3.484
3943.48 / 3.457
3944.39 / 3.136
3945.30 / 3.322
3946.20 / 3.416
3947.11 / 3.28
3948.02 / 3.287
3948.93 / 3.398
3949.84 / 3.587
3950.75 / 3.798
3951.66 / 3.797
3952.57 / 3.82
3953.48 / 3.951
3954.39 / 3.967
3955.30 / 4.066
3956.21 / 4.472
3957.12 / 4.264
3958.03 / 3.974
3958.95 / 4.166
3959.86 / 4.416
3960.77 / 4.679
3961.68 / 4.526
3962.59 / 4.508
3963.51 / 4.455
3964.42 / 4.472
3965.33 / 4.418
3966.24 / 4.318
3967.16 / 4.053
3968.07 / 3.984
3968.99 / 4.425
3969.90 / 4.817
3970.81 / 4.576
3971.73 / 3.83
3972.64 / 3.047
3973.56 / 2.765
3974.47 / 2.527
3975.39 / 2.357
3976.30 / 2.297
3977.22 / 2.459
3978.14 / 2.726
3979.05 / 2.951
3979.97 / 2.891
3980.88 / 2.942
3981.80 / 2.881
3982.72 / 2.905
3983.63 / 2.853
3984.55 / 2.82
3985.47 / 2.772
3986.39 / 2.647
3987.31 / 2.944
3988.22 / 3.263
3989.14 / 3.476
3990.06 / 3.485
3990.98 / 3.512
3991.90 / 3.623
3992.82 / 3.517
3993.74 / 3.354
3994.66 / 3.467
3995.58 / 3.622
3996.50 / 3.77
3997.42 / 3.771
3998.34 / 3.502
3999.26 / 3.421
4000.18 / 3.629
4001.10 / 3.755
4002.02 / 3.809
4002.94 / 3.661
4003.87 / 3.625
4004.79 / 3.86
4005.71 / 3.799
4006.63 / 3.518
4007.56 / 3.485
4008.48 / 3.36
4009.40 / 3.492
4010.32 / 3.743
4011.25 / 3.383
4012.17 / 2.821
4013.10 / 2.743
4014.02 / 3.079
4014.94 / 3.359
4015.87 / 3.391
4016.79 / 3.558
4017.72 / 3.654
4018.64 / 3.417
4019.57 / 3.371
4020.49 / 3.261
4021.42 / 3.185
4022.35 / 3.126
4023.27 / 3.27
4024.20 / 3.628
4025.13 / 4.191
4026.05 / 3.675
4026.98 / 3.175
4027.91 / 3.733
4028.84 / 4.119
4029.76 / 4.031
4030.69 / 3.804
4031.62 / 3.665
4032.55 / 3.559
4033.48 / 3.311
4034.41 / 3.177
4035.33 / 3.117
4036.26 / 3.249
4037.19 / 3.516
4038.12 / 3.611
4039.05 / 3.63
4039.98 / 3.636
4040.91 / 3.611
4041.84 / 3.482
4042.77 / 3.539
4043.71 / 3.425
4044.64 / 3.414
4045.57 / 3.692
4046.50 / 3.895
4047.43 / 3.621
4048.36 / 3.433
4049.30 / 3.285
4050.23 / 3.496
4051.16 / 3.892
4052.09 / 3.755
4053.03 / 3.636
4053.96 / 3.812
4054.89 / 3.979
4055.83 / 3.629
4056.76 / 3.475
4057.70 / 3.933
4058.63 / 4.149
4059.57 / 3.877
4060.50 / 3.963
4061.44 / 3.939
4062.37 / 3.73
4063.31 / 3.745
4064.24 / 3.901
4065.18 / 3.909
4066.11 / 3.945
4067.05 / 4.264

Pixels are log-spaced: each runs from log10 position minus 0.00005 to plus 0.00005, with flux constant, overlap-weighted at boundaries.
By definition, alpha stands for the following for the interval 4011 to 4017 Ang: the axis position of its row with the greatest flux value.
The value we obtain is 4016.79 Ang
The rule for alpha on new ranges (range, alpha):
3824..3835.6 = 3824.54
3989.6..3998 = 3997.42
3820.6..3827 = 3824.54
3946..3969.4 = 3960.77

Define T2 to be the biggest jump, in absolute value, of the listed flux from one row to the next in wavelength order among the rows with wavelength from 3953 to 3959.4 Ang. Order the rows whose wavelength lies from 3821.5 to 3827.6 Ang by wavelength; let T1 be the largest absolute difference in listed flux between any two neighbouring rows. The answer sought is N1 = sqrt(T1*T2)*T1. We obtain 0.14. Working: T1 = 0.37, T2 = 0.4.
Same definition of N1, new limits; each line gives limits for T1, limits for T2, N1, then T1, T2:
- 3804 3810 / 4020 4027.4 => 0.23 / 0.45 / 0.6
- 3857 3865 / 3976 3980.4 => 0.15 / 0.43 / 0.3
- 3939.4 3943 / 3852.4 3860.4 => 0.17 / 0.36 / 0.6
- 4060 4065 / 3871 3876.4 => 0.10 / 0.21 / 1.1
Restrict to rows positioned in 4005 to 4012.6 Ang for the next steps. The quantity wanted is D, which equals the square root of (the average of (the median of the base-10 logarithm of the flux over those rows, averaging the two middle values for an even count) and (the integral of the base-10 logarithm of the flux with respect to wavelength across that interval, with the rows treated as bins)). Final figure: 1.52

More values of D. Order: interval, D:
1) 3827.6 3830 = 0.90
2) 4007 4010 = 1.04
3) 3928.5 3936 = 1.34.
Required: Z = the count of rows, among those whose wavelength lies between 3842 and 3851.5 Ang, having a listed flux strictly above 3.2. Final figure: 8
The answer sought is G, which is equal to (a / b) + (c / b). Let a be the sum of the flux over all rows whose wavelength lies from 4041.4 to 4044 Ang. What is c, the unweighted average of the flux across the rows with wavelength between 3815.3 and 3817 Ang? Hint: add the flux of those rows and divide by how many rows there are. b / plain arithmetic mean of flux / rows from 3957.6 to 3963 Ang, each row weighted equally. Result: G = 3.1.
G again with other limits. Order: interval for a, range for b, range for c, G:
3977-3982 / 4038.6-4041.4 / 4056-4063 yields 5.7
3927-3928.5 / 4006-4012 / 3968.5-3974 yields 3.0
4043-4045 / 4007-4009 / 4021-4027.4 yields 3.0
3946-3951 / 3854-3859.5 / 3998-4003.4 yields 4.3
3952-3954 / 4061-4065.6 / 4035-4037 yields 2.8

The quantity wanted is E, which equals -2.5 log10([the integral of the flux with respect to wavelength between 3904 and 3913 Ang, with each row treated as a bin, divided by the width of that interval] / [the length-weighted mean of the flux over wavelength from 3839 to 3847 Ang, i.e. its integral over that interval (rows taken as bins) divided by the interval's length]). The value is -0.04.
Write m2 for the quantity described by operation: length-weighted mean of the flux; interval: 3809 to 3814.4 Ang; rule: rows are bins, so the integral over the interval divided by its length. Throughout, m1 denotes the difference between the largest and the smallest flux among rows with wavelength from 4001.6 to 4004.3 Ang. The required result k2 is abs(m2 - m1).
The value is 3.4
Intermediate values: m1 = 0.18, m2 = 3.62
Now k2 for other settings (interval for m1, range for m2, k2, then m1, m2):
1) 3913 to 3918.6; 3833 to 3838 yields 2.2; 0.47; 2.68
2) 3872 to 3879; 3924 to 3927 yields 0.3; 2.88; 3.17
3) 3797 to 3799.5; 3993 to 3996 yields 3.1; 0.34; 3.48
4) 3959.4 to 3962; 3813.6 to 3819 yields 3.1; 0.26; 3.32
